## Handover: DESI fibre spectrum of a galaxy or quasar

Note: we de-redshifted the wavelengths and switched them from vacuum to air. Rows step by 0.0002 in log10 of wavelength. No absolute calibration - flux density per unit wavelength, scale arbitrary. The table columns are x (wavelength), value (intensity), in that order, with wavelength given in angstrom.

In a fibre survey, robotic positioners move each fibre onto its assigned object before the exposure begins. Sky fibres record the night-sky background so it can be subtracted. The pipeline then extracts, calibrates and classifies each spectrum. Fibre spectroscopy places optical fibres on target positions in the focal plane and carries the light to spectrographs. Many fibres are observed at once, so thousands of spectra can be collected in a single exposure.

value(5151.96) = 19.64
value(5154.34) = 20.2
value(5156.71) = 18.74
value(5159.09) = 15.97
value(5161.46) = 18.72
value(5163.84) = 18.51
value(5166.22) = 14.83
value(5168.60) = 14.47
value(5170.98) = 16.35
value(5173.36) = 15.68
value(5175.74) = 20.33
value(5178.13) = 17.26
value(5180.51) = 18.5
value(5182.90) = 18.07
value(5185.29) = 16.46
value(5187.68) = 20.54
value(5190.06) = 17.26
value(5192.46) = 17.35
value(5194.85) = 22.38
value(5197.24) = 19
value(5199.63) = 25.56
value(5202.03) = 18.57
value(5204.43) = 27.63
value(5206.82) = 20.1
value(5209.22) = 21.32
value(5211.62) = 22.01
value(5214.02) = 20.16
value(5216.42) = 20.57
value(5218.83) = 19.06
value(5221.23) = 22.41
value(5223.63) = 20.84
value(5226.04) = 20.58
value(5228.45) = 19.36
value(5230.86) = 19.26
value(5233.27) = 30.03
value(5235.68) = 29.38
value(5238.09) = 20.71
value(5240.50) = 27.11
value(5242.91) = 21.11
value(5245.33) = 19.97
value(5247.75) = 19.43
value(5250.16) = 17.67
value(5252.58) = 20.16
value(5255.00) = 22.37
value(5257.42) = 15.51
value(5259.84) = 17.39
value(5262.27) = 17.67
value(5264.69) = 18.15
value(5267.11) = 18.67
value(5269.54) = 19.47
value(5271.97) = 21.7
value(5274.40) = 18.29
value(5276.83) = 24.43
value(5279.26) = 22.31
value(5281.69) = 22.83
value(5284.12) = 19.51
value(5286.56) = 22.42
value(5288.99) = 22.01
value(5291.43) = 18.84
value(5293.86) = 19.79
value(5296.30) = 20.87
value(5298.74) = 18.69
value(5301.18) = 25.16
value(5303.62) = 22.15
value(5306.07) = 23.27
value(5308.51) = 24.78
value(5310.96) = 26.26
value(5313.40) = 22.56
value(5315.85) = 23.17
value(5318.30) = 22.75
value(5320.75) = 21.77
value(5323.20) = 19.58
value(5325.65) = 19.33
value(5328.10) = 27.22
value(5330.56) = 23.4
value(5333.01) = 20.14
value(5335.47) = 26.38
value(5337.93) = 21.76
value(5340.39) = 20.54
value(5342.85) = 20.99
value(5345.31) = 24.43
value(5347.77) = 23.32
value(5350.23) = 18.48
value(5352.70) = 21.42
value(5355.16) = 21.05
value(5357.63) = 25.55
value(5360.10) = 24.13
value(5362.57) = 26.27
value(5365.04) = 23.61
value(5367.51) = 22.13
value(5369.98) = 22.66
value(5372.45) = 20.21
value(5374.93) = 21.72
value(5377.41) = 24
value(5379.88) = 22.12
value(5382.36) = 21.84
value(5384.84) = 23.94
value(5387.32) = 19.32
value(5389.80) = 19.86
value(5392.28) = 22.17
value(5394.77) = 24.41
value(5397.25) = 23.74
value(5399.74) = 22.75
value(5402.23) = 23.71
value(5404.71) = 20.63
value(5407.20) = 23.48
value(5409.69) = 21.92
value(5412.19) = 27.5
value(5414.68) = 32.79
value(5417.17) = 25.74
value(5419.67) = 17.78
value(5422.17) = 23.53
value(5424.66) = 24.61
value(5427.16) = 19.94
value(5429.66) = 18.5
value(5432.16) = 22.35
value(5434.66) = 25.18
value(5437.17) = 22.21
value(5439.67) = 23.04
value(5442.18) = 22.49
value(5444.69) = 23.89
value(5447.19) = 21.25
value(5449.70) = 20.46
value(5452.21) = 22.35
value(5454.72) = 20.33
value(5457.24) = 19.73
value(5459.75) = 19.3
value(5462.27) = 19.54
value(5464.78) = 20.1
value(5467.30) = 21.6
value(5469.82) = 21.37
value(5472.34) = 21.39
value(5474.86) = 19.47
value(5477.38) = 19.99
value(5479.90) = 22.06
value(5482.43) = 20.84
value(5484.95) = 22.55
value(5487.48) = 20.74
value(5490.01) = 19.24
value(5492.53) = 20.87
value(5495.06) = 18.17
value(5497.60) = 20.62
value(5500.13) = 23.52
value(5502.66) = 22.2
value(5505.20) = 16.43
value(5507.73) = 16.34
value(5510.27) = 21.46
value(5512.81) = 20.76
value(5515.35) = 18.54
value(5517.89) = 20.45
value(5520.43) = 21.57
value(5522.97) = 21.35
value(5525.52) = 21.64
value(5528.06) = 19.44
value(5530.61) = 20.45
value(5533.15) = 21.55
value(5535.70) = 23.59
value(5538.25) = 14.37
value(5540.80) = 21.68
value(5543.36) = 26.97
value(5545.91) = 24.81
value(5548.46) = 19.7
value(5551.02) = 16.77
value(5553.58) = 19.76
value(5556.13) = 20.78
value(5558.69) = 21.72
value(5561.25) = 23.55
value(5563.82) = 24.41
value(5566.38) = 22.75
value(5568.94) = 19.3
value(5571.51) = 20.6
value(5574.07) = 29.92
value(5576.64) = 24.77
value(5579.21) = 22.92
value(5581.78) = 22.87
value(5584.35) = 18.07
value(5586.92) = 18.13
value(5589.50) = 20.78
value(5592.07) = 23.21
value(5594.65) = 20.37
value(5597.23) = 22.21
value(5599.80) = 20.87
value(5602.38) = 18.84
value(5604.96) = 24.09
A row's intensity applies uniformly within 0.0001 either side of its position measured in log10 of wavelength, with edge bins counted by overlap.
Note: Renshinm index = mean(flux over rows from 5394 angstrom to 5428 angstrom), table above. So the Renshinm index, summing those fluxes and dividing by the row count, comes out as 23.8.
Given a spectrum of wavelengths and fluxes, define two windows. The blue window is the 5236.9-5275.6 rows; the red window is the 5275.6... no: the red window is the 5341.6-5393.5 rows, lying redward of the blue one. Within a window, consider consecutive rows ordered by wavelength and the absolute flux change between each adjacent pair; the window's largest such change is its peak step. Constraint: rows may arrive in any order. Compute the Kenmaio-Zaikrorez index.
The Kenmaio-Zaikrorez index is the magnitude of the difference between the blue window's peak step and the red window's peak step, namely 2.0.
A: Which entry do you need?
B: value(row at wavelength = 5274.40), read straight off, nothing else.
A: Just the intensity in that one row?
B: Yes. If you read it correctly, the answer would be 18.29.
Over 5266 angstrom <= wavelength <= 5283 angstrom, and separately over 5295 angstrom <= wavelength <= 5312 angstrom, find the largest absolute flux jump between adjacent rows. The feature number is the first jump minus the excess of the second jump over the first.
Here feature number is 6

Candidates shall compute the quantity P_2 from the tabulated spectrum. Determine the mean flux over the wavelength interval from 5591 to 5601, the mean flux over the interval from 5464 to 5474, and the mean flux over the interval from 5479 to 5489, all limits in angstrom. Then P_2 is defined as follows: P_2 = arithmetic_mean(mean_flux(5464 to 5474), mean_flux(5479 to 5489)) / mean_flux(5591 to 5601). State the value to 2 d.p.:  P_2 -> 0.98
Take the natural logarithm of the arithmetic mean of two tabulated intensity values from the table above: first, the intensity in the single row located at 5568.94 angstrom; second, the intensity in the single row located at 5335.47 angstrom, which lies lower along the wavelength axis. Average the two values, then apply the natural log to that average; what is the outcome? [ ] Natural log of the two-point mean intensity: 3.13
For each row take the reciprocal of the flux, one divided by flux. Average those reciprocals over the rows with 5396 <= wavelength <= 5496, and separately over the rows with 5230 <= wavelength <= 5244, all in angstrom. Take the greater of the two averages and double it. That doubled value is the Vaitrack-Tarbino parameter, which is 0.0924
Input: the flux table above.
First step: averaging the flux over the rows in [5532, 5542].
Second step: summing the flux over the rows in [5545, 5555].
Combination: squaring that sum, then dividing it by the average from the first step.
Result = 324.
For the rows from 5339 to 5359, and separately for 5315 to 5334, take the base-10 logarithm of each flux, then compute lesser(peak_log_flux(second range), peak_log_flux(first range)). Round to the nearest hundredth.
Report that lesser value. 1.41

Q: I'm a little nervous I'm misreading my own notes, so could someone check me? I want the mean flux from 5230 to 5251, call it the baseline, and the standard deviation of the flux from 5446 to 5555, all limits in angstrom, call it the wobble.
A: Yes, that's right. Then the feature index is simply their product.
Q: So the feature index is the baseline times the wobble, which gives 50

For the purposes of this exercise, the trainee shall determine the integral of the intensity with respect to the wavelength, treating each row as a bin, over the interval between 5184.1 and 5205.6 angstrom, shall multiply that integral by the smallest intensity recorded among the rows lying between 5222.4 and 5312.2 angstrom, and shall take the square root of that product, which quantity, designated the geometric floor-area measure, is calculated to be 83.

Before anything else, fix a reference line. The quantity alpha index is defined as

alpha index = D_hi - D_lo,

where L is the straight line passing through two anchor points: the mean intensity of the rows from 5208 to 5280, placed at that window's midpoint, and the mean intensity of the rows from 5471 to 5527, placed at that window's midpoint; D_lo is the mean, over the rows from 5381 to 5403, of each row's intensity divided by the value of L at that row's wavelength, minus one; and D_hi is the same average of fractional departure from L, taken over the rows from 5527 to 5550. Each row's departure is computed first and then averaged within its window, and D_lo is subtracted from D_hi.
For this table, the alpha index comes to -0.037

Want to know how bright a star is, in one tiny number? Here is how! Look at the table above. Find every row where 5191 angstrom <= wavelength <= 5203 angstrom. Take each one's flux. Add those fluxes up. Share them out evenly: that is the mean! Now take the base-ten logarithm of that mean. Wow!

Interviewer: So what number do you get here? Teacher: 1.31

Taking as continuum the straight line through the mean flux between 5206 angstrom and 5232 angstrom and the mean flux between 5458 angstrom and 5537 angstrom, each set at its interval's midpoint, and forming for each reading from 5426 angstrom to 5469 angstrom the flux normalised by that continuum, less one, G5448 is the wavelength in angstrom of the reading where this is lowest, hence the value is 5429.66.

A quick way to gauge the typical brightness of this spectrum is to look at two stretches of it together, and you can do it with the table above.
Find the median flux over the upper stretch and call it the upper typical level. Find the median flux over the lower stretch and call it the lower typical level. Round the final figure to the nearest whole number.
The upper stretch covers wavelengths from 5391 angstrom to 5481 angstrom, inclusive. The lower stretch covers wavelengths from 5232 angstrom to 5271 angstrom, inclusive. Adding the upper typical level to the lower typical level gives 42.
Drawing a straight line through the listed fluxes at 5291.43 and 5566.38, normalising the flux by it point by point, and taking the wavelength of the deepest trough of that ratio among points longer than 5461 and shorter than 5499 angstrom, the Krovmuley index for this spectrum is 5495.06 angstrom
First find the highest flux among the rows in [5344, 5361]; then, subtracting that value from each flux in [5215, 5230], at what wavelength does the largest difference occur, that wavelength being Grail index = 5221.23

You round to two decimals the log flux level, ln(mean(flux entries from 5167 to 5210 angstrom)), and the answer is 2.96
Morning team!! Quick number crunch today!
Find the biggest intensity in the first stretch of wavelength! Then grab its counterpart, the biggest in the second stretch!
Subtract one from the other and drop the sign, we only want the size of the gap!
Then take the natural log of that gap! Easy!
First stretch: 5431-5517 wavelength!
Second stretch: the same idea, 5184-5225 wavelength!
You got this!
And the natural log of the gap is 0.90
